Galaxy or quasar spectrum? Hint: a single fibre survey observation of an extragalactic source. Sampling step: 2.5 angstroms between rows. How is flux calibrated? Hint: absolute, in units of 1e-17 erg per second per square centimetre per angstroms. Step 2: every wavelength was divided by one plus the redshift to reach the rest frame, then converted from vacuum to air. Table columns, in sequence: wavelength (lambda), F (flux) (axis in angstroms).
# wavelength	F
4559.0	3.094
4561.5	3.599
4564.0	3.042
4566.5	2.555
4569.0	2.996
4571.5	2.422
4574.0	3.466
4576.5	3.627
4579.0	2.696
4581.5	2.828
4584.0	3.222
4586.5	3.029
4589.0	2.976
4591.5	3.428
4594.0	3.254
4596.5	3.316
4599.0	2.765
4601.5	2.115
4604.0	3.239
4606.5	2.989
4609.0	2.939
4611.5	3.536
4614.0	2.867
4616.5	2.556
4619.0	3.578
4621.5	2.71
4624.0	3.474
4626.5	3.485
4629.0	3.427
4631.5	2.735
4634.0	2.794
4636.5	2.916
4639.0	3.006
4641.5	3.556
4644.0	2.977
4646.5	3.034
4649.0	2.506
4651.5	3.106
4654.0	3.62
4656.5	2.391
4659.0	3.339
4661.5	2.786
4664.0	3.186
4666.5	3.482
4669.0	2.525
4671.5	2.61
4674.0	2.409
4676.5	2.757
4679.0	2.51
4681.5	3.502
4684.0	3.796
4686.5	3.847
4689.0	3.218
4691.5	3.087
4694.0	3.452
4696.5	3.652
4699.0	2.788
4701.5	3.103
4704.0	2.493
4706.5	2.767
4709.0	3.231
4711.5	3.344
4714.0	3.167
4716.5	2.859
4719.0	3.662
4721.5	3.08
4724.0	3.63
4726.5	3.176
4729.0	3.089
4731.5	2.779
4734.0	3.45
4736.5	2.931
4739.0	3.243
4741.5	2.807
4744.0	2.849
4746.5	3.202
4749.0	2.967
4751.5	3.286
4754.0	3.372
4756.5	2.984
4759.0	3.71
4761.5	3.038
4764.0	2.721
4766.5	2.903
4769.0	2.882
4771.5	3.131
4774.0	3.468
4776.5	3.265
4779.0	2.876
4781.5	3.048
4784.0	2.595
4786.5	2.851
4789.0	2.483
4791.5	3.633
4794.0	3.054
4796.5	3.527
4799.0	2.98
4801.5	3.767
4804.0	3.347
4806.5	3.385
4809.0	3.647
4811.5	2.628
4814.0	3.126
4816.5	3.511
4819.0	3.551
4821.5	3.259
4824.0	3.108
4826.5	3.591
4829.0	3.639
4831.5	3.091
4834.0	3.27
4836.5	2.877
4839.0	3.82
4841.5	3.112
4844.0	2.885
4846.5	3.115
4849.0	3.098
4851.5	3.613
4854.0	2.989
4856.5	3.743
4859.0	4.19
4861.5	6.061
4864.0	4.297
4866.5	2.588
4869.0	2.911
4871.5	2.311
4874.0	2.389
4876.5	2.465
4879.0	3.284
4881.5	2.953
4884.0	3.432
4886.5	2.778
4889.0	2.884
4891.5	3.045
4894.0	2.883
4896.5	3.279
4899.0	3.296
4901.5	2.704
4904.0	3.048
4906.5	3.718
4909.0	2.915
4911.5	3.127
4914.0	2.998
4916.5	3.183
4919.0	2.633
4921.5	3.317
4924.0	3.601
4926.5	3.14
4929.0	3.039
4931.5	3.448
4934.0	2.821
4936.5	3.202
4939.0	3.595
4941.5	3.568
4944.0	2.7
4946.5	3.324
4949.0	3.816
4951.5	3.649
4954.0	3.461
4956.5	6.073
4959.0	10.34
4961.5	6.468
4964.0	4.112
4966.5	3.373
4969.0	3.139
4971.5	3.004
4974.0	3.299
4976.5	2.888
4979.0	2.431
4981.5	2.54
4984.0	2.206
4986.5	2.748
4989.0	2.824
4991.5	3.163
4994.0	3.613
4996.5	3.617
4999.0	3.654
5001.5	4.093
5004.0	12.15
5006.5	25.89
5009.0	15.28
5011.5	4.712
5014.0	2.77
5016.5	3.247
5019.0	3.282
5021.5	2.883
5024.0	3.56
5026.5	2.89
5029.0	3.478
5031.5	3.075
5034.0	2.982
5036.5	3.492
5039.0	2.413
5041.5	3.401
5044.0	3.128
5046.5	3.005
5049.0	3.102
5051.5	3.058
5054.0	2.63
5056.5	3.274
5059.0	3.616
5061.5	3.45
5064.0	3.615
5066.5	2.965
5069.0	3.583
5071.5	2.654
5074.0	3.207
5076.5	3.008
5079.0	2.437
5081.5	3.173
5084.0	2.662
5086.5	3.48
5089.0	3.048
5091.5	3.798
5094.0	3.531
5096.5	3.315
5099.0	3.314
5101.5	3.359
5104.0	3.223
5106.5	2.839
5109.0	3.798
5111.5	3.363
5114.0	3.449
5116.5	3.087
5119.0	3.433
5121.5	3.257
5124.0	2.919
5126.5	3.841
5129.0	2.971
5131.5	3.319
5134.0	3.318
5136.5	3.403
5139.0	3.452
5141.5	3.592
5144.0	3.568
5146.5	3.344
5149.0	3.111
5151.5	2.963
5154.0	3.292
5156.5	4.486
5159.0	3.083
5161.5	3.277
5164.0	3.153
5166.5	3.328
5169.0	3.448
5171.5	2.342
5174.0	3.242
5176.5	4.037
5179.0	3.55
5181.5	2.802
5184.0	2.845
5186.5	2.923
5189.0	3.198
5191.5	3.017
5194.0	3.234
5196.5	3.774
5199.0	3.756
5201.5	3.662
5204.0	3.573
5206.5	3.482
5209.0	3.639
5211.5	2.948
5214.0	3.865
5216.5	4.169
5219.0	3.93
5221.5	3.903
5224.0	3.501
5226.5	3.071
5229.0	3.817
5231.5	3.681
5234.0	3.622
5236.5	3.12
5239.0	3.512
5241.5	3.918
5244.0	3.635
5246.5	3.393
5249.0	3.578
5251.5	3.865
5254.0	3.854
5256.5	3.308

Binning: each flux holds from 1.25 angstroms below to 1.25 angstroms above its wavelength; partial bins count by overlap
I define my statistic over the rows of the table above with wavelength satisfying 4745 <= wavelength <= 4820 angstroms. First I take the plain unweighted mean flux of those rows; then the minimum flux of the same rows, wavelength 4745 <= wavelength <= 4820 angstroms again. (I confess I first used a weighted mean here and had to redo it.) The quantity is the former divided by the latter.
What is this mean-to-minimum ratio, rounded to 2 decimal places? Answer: 1.27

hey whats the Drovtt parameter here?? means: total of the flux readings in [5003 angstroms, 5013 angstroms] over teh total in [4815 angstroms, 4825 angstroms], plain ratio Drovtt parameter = 4.3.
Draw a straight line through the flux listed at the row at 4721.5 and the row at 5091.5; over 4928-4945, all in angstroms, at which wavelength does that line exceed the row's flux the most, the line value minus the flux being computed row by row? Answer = 4944.0 angstroms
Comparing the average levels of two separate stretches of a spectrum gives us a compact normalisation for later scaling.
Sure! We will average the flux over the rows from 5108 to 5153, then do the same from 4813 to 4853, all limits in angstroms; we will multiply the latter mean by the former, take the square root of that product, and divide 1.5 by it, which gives 0.452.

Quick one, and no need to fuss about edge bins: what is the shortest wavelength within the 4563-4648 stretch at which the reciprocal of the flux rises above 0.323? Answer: 4564.0 angstroms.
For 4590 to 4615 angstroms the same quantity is 4599.0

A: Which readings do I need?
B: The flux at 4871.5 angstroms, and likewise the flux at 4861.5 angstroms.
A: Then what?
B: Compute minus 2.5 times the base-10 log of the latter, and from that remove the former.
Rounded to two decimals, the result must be -4.27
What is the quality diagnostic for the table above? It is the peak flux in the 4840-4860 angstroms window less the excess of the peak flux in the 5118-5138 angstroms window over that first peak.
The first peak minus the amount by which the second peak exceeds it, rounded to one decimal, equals 4.5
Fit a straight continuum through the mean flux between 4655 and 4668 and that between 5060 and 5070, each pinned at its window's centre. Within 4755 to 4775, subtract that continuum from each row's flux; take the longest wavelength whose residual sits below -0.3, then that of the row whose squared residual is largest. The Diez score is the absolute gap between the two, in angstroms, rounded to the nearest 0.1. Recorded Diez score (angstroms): 5.0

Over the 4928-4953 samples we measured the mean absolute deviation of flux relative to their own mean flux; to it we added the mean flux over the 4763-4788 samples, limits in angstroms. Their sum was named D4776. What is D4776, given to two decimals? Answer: 3.27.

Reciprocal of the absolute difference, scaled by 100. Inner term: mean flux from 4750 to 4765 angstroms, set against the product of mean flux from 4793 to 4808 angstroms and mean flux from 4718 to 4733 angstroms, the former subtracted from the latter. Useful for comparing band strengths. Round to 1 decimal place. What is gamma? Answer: 13.1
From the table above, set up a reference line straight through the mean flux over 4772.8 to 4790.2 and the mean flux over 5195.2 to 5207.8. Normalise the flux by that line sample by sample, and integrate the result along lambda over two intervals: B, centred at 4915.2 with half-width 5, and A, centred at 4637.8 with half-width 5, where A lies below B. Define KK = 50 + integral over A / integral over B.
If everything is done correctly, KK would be 51.2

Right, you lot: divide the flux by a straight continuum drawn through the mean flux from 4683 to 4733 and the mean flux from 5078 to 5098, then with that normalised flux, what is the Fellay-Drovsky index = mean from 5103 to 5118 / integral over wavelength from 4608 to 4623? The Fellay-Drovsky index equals 0.073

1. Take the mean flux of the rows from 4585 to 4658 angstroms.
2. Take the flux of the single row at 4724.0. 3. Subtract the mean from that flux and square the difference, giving 0.3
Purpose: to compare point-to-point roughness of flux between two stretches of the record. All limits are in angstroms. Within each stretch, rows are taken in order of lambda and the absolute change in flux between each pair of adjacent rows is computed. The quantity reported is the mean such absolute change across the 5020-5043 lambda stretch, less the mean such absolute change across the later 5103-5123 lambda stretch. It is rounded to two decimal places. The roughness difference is 0.23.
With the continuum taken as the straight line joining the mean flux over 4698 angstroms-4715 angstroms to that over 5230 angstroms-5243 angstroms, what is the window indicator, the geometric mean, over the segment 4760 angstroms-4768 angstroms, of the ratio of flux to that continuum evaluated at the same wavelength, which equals 0.95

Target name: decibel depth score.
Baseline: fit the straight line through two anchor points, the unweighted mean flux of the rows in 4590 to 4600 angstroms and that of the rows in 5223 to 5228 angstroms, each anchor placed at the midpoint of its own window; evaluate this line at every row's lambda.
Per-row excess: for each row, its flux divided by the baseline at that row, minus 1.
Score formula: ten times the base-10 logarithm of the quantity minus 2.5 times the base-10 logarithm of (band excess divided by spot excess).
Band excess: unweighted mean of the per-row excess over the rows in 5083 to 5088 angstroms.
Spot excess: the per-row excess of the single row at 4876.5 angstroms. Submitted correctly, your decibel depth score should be 2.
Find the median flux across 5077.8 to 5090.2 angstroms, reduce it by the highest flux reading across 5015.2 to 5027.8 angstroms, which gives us -0.5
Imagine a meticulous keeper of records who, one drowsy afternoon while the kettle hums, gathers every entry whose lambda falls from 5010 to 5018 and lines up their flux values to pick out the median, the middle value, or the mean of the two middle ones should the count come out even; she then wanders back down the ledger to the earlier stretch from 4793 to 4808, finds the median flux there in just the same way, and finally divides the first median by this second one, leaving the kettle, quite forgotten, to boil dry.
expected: 0.96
